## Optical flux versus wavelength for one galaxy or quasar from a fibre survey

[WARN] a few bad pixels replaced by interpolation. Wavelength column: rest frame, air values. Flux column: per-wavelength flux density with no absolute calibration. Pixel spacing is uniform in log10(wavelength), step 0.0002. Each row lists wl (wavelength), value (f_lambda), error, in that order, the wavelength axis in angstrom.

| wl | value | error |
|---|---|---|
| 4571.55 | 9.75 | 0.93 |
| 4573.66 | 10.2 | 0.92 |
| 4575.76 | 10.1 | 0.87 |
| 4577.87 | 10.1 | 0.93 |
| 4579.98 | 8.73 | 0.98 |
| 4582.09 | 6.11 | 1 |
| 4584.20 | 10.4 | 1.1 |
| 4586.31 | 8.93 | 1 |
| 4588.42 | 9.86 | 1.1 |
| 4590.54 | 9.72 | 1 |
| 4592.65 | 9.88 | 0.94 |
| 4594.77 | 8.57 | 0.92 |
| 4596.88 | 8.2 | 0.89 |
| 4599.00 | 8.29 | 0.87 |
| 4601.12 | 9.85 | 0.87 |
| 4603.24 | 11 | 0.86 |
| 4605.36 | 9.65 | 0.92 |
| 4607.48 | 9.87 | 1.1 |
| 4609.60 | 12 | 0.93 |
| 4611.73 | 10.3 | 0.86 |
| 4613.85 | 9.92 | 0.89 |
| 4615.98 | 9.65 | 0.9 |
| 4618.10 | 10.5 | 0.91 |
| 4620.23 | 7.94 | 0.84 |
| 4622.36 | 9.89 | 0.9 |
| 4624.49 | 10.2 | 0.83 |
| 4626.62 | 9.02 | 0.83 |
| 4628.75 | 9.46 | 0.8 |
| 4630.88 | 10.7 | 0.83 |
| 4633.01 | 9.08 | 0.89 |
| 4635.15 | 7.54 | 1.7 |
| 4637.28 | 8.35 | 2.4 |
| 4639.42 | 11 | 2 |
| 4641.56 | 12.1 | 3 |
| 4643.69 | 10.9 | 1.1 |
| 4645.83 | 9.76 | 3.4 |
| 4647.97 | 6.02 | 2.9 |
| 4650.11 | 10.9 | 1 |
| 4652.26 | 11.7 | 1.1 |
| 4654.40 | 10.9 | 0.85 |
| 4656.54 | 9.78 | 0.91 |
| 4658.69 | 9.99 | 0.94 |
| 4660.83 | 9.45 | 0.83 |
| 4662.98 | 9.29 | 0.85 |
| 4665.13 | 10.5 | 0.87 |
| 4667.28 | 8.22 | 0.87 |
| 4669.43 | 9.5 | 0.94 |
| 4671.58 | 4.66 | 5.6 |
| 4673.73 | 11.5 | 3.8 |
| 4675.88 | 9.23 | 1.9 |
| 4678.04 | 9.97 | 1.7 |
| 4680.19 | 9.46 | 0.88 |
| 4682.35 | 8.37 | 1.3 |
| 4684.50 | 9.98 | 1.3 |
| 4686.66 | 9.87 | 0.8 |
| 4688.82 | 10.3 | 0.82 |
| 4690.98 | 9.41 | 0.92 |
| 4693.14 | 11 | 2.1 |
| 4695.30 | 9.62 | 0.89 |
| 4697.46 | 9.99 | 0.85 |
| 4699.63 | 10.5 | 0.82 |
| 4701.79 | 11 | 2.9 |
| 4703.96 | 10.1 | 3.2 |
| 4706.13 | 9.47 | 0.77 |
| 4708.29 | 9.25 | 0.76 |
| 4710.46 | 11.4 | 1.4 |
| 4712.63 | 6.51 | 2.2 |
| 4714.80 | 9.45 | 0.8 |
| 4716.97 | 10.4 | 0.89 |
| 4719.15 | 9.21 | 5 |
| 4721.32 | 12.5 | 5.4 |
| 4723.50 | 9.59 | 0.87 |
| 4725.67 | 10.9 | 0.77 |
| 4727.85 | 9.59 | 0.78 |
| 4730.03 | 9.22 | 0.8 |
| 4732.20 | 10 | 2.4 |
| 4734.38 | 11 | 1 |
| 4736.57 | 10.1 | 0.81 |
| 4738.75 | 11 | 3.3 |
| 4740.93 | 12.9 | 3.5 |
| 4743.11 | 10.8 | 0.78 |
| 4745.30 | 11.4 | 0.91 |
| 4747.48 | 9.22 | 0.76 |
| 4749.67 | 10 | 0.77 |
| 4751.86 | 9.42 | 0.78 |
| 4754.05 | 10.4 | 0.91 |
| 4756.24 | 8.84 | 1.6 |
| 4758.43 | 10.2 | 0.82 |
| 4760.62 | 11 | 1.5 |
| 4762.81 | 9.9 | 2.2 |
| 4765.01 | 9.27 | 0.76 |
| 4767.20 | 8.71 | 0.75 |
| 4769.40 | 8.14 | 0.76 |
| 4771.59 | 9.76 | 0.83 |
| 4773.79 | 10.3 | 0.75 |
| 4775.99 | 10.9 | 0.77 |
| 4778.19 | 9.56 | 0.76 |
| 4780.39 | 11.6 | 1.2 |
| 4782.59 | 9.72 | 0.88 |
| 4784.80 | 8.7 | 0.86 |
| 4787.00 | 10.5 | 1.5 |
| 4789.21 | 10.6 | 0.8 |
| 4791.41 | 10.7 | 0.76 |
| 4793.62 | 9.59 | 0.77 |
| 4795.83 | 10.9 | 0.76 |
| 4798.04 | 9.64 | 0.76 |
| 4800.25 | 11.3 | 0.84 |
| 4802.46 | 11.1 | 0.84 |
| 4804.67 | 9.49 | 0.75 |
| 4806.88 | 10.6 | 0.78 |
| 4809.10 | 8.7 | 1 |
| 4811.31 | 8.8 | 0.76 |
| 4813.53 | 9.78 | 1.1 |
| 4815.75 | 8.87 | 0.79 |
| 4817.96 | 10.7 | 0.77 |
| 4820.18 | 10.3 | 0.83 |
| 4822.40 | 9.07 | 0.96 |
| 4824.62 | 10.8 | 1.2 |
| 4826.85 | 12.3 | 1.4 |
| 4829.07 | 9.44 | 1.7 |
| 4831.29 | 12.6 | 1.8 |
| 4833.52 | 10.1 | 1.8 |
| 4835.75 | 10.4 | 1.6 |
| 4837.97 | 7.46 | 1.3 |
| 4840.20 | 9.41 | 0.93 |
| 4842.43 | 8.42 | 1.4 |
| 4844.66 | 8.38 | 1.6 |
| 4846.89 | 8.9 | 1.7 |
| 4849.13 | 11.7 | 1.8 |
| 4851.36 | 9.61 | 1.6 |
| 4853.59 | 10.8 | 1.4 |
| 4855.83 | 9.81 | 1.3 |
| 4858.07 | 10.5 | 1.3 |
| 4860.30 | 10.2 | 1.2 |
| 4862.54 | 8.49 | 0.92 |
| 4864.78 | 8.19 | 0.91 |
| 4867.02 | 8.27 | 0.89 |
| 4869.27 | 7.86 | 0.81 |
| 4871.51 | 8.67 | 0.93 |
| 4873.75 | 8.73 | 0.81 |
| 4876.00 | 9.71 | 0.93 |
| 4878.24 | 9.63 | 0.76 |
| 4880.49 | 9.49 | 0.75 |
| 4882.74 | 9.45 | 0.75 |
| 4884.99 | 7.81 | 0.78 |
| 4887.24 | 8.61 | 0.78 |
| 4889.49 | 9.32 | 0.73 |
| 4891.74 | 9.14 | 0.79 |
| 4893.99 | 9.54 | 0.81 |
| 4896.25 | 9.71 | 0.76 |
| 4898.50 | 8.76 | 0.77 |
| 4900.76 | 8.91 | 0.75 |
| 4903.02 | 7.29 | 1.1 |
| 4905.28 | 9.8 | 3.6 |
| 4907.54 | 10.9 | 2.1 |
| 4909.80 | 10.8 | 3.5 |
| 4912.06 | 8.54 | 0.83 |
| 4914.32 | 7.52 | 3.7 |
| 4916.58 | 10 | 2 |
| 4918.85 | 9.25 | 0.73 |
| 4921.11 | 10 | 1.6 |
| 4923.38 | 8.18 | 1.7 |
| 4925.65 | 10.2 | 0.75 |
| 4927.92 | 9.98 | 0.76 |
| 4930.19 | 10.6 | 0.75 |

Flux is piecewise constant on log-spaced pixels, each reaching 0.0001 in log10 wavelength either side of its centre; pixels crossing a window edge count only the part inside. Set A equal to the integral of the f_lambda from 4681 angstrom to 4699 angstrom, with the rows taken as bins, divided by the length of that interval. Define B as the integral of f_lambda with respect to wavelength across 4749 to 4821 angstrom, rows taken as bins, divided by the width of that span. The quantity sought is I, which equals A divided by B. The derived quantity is 0.99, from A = 9.8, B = 9.9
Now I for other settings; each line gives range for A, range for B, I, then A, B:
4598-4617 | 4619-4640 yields 1.08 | 10.1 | 9.3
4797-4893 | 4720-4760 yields 0.92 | 9.6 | 10.4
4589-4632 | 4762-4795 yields 0.99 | 9.7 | 9.9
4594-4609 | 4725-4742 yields 0.89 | 9.4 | 10.6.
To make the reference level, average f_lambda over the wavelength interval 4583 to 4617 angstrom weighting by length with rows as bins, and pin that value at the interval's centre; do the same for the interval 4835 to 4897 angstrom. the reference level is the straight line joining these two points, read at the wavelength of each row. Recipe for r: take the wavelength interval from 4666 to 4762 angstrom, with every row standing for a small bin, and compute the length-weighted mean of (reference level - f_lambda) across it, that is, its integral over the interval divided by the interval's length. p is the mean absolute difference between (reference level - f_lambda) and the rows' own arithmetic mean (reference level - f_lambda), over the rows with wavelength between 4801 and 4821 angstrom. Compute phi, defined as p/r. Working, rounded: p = 0.76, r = -0.4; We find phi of -1.9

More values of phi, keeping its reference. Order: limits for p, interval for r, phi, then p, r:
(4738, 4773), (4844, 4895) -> -16.7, 0.90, -0.1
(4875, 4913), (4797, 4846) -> -1.1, 0.67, -0.6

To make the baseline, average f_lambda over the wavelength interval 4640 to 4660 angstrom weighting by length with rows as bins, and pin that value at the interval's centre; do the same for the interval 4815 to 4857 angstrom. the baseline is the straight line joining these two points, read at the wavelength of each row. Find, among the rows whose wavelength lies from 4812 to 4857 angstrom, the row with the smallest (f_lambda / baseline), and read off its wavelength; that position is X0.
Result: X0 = 4837.97 angstrom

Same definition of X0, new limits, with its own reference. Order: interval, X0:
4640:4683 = 4671.58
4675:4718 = 4712.63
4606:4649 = 4647.97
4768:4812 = 4769.40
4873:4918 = 4903.02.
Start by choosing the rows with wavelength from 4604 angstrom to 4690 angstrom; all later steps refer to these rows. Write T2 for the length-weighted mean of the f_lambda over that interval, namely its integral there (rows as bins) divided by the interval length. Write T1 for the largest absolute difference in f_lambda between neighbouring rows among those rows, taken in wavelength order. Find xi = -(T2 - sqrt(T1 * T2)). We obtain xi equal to -1.5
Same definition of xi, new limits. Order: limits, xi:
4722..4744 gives -5.8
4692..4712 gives -5.5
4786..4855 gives -4.4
